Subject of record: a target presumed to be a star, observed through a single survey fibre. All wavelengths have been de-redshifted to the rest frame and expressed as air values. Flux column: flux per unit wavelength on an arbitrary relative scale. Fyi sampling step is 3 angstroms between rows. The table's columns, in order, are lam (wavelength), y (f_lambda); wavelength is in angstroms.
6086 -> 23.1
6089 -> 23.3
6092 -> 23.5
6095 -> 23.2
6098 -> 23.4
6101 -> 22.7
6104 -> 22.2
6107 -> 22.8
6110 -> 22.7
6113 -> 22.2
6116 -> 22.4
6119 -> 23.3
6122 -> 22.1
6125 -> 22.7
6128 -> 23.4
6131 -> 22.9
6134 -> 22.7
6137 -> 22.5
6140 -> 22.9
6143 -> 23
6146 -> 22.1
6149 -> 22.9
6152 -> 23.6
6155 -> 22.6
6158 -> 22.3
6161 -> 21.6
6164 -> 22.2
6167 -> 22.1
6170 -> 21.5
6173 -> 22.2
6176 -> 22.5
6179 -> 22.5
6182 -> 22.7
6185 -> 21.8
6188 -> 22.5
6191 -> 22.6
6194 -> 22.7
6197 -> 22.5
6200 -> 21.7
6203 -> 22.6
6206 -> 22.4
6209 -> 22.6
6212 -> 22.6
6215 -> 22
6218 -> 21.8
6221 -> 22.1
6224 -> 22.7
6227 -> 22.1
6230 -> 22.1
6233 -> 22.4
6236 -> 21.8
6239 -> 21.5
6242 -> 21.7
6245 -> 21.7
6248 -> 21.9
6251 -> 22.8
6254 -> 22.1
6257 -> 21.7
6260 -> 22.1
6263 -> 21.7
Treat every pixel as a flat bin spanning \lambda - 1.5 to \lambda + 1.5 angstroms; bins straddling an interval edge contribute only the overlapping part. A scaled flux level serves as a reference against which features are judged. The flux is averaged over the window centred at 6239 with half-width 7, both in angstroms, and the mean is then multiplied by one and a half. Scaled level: 32.7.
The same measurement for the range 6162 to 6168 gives 33.2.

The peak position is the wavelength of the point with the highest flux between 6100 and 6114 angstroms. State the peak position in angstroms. 6107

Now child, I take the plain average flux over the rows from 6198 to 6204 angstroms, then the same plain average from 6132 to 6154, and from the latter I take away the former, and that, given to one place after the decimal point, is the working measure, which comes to 0.7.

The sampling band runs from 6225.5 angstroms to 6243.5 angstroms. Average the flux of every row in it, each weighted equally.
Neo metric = 21.9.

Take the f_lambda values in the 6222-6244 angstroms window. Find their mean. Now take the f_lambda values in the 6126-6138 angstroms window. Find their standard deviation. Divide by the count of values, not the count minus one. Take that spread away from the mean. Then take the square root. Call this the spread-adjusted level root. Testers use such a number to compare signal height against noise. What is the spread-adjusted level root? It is 4.66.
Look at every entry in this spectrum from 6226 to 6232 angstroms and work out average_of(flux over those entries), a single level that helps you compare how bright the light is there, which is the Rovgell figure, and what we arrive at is 22.1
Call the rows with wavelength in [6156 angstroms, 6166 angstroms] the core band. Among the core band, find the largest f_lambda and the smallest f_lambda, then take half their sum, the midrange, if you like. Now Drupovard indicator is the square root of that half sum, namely 4.69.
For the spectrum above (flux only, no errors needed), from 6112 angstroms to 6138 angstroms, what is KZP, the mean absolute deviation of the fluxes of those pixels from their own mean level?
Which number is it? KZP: 0.346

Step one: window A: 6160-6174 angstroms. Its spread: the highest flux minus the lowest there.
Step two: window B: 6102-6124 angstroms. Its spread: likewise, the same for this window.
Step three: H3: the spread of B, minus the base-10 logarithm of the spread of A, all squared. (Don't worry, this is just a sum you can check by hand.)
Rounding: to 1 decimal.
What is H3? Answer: 1.8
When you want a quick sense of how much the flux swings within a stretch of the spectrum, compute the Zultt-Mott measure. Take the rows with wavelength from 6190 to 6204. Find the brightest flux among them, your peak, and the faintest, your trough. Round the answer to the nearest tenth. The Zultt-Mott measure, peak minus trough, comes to 1.0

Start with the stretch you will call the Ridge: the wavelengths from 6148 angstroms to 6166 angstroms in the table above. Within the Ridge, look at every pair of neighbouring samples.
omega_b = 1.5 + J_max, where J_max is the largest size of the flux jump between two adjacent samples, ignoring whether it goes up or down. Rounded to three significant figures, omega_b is 2.50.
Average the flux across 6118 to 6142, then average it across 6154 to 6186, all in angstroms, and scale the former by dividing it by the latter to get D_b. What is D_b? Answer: 1.03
